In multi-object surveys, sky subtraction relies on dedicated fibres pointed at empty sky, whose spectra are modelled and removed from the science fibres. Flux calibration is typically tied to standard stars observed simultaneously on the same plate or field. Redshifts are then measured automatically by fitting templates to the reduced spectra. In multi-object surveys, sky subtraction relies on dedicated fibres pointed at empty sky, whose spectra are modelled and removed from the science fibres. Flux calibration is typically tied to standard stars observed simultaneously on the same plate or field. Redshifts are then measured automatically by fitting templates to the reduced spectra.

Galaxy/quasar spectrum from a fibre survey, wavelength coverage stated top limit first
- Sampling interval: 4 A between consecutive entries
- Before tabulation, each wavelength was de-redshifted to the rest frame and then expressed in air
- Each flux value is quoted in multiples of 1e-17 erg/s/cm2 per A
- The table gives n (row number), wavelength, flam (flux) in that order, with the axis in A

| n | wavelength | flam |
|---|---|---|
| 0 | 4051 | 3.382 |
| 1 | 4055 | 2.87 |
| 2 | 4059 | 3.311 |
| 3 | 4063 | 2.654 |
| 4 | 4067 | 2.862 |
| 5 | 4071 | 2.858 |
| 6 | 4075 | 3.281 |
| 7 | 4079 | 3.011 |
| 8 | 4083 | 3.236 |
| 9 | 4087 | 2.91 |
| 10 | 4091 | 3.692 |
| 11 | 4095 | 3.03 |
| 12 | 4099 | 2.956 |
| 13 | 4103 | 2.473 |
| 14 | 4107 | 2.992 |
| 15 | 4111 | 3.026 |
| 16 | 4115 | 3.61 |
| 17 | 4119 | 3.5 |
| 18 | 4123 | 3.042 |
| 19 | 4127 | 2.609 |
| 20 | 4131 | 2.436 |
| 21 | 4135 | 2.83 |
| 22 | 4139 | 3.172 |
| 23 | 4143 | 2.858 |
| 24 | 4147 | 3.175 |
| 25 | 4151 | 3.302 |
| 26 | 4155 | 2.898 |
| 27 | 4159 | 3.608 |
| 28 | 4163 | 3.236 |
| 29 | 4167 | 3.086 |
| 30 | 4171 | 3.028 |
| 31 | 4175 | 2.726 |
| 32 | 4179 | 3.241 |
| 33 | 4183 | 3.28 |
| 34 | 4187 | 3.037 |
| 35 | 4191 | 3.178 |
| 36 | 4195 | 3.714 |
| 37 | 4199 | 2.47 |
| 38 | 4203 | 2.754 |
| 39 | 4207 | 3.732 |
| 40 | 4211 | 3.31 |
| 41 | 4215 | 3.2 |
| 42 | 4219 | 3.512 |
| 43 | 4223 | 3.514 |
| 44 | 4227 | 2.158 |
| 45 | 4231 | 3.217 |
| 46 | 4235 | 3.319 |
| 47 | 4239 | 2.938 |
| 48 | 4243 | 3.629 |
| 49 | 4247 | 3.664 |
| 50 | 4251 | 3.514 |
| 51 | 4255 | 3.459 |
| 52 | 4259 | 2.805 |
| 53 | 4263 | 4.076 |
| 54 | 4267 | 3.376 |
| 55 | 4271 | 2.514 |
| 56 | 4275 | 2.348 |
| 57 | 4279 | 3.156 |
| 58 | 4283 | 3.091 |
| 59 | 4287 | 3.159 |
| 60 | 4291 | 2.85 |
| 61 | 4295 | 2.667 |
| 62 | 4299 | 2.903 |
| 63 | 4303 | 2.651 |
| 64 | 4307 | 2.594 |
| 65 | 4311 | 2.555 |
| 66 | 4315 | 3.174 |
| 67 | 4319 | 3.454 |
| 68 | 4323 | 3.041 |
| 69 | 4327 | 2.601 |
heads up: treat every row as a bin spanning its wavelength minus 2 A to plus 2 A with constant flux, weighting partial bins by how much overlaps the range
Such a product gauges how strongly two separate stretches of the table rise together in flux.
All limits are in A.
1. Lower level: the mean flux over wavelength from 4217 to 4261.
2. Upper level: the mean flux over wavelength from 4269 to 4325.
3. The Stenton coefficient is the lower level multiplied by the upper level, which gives 9.3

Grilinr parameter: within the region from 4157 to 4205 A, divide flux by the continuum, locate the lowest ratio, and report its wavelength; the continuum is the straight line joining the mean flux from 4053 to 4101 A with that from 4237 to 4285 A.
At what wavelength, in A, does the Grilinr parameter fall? 4199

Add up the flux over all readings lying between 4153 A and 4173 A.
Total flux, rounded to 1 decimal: 15.9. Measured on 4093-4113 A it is 14.5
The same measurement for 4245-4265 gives 17.5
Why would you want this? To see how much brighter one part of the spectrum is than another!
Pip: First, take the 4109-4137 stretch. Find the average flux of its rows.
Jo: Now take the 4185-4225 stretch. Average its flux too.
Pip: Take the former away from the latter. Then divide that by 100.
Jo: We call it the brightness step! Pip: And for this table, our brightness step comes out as 0.0023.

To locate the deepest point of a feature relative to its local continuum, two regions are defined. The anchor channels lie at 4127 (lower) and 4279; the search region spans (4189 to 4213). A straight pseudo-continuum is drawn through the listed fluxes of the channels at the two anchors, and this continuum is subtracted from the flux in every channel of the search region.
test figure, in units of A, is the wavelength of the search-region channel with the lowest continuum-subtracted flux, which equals 4199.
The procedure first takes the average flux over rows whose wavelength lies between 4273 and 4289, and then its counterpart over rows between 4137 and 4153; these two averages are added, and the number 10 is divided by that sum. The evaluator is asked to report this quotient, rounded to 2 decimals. 1.65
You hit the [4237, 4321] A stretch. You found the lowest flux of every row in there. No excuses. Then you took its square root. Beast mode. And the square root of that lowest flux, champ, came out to 1.53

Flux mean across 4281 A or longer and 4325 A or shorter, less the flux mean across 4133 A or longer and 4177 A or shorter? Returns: -0.16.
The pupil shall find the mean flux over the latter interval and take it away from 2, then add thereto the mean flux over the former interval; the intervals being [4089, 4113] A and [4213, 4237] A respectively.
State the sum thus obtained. 1.9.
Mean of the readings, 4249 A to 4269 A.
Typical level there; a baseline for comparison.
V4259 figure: 3.45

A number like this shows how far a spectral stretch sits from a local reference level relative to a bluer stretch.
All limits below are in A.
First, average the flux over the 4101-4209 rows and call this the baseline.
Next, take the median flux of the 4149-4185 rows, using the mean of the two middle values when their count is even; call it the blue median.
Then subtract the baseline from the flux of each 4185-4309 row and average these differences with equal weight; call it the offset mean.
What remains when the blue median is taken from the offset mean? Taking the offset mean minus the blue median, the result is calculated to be -3.2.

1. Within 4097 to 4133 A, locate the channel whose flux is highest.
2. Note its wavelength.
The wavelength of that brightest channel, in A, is 4115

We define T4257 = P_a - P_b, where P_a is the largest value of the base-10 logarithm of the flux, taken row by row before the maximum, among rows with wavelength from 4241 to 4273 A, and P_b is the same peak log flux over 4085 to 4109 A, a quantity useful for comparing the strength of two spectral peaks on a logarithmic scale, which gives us 0.04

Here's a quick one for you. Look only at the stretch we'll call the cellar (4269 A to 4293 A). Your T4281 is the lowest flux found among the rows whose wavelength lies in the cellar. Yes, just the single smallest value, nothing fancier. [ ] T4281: 2.348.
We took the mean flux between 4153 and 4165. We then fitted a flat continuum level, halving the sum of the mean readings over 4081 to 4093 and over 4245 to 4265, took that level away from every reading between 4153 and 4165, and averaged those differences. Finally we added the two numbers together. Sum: 3.10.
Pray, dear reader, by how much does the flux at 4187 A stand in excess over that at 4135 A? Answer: 0.21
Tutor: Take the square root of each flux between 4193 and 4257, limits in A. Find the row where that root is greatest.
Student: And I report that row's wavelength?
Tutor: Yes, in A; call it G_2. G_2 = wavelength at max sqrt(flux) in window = 4207 A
